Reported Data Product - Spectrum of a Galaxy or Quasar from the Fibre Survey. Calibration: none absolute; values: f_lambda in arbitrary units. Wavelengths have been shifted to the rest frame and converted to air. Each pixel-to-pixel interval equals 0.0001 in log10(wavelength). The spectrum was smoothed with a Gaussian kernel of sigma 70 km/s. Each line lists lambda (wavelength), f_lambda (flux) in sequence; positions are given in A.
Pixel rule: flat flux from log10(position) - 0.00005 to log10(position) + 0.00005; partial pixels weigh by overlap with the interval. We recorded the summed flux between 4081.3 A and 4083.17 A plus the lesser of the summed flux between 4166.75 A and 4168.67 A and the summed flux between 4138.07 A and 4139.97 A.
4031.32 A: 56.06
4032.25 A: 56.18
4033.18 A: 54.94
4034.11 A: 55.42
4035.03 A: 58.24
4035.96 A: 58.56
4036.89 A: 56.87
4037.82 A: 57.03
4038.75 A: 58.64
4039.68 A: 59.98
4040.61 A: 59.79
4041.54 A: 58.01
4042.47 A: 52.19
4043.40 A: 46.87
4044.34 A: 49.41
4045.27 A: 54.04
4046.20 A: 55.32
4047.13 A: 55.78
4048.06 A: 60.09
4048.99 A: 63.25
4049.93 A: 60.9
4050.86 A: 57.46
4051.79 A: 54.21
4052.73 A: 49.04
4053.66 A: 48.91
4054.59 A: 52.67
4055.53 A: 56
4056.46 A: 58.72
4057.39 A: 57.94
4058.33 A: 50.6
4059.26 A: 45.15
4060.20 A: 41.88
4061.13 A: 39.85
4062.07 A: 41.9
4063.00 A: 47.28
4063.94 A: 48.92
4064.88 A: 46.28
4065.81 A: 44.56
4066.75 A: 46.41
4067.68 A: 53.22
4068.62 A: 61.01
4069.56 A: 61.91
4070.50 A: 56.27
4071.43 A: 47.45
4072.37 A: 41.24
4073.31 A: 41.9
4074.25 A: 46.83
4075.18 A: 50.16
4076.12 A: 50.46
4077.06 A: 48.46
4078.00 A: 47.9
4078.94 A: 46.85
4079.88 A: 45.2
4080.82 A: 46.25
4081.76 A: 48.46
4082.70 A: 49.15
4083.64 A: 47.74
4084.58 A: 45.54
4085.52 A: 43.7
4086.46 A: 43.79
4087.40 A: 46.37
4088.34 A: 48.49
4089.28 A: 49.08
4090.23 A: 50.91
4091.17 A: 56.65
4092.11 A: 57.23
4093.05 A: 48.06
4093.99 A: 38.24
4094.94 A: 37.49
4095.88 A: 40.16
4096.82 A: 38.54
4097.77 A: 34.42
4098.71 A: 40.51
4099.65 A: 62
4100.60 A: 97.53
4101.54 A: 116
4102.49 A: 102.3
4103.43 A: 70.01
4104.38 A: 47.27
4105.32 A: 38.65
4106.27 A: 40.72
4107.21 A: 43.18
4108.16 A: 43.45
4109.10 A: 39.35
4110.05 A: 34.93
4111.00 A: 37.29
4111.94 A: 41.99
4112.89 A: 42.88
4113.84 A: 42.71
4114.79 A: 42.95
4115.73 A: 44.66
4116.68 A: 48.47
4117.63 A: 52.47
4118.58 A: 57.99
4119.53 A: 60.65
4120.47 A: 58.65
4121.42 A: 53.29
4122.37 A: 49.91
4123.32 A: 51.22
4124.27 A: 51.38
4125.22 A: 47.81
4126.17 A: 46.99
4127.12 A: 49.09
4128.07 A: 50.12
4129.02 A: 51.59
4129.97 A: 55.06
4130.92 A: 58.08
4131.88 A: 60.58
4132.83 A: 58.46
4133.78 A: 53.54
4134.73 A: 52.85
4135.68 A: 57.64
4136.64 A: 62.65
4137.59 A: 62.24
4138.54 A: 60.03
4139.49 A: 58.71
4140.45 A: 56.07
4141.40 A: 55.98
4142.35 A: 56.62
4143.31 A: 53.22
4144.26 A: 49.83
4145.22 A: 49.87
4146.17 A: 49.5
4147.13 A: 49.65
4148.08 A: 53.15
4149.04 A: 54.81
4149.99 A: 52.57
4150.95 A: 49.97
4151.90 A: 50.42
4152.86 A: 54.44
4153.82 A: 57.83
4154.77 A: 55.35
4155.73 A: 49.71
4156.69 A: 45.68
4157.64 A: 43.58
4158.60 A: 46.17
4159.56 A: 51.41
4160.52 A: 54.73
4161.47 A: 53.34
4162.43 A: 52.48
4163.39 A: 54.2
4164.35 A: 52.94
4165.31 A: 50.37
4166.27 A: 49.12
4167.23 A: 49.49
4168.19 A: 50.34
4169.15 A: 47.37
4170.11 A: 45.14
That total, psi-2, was 197.4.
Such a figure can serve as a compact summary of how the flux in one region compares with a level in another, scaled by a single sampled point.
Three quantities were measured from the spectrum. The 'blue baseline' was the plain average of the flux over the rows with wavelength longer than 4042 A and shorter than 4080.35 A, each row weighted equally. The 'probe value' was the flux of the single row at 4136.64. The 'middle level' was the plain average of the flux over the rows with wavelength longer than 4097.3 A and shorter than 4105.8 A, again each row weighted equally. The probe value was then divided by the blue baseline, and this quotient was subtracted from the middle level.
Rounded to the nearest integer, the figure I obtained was 66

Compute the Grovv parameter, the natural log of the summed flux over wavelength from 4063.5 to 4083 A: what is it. 6.94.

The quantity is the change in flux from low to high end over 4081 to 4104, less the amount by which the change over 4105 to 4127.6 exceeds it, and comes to 33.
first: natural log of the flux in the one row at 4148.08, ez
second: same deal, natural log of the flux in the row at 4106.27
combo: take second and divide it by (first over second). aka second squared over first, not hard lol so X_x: 3.5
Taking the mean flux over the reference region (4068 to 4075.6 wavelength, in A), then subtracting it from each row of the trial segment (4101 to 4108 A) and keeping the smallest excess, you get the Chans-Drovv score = -12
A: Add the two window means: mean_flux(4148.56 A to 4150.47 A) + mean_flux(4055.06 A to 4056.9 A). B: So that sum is 111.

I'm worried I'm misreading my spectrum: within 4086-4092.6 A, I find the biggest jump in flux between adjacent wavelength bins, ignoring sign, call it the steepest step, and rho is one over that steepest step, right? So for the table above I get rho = 0.174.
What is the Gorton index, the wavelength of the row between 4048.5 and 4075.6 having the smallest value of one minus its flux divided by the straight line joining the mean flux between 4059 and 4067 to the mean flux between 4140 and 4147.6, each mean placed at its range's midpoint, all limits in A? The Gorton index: 4048.99 A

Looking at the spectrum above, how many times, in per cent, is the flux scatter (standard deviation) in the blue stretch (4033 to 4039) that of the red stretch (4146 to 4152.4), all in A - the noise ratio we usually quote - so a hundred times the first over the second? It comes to 72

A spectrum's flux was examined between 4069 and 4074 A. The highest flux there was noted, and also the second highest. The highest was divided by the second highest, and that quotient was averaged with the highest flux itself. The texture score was 31.5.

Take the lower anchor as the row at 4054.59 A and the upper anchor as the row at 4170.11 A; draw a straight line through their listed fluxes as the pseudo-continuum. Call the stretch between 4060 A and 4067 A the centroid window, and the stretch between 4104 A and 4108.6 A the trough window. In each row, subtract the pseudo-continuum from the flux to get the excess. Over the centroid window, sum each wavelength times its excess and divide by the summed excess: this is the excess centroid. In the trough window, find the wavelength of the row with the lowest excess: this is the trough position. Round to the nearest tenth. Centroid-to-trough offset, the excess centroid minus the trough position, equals -42.4 A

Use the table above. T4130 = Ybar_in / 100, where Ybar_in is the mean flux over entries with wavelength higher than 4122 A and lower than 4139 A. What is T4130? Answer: 0.544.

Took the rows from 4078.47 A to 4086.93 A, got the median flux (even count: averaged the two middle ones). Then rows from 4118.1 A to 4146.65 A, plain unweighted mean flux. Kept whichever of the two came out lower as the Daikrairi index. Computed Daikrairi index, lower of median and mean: 46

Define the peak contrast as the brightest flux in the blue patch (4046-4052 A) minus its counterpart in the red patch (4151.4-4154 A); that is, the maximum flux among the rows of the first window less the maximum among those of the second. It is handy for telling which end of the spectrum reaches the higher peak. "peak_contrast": 5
